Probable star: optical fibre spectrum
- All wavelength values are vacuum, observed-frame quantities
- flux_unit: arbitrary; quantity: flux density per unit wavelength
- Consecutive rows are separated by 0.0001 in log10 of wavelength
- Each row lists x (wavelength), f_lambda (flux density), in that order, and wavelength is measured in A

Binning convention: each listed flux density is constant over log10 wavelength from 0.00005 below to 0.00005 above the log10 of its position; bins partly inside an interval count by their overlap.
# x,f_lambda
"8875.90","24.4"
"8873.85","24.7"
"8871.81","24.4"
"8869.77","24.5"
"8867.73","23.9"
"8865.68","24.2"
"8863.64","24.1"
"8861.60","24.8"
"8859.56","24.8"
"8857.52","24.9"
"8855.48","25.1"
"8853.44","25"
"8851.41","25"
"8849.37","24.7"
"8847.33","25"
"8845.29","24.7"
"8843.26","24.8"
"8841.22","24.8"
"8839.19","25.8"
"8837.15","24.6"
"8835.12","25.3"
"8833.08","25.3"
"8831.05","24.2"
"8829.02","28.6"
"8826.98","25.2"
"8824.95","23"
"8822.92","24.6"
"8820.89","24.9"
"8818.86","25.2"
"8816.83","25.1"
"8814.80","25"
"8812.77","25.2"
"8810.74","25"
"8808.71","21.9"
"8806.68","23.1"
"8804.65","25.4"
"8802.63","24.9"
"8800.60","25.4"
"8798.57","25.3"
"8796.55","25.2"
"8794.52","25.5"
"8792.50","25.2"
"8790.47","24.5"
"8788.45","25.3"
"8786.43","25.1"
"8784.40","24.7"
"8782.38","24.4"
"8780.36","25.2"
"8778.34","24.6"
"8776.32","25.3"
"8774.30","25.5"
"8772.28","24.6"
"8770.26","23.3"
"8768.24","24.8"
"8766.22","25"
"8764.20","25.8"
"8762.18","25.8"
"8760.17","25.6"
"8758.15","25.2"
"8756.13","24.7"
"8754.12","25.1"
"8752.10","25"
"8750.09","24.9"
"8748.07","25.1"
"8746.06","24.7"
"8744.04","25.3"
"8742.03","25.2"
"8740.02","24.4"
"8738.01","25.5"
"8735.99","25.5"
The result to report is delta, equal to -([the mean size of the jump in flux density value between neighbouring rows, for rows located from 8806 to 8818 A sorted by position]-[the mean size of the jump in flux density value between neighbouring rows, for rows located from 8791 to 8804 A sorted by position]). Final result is -0.7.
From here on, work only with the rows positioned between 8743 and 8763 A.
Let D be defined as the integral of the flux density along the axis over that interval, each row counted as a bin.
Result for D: 503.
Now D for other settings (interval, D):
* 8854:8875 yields 515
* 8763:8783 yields 497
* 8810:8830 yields 503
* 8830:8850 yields 499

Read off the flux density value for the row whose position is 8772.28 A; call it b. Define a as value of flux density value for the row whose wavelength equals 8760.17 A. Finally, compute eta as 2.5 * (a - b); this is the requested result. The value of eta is 2.5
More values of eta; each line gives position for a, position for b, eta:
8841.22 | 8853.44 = -0.5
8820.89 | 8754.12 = -0.5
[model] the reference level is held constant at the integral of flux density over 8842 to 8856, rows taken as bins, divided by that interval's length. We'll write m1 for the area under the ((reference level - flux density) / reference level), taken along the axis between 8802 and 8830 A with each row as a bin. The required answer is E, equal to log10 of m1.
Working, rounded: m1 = 0.12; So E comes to -0.9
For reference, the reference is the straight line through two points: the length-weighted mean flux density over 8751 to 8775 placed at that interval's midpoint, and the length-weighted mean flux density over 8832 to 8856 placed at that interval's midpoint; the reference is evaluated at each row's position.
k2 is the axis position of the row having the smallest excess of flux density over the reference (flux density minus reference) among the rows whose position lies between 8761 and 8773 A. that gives 8770.26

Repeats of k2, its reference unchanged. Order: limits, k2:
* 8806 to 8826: 8808.71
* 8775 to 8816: 8808.71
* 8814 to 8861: 8824.95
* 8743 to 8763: 8746.06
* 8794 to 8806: 8802.63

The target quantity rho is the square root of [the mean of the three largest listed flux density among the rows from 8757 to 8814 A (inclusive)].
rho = 5.07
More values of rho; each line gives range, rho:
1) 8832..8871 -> 5.05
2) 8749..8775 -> 5.07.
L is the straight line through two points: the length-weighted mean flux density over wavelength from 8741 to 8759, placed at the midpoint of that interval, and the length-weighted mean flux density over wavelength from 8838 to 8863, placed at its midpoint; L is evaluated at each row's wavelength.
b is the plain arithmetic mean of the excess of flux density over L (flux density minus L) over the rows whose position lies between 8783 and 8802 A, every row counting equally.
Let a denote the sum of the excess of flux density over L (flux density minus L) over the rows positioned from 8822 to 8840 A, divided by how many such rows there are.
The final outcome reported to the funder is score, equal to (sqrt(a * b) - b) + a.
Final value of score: 0.3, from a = 0.22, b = 0.15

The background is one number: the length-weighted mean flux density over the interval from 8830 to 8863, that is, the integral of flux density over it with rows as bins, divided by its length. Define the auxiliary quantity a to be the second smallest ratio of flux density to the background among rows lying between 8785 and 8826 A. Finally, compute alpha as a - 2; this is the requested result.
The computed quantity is -1.08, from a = 0.923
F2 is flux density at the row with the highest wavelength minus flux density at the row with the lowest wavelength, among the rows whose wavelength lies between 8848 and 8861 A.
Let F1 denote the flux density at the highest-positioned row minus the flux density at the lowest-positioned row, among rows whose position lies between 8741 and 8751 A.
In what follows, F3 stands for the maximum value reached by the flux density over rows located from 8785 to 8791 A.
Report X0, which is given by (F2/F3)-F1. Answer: 0.3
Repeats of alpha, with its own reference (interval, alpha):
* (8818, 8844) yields -1.03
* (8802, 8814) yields -1.07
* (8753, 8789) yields -1.02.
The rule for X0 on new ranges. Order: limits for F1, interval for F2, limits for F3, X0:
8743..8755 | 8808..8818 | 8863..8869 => 0.3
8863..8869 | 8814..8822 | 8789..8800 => 0.2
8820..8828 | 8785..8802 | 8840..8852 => -0.3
